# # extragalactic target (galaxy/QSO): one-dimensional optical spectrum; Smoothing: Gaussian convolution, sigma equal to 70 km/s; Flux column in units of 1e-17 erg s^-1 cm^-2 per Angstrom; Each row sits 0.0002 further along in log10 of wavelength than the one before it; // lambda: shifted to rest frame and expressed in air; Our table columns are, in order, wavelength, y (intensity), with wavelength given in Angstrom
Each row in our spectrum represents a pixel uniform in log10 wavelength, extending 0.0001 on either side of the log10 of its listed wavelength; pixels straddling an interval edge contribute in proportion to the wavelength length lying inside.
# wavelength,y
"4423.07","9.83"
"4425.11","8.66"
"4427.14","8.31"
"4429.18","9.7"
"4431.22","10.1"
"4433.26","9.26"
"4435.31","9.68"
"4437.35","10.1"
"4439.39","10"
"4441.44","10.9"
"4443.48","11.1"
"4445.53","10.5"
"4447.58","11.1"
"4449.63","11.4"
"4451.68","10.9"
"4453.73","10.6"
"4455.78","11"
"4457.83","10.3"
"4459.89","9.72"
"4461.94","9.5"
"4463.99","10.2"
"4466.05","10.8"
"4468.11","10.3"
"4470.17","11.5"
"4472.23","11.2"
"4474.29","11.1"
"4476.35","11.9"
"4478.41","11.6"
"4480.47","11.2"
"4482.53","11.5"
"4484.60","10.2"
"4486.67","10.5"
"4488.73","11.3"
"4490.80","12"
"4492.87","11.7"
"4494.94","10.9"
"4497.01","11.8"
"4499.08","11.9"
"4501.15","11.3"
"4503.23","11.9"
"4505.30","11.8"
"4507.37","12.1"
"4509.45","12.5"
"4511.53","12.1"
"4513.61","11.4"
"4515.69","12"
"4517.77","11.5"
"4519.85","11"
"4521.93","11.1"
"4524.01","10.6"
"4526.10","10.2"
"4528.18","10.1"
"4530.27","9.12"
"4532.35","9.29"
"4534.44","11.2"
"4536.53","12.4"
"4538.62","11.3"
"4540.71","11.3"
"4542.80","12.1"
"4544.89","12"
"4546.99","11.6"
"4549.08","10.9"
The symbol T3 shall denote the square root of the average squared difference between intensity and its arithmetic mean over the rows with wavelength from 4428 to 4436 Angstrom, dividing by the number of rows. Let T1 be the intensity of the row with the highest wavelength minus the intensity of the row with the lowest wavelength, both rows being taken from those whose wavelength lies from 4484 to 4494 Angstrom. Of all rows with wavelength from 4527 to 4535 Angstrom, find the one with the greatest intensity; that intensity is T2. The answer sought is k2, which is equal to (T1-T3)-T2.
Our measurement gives -10.0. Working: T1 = 1.5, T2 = 11.2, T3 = 0.30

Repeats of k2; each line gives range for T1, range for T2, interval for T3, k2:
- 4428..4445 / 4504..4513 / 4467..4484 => -11.5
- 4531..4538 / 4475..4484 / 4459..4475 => -9.5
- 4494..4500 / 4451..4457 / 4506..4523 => -10.5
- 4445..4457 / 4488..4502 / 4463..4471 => -12.0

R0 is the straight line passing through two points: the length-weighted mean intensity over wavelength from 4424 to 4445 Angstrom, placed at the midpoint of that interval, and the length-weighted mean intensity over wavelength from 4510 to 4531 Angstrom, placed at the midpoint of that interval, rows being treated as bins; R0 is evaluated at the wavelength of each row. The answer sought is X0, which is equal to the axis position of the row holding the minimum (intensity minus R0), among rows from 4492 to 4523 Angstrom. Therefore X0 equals 4519.85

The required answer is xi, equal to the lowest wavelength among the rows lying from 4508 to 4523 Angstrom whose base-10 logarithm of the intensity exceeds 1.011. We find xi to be 4509.45 Angstrom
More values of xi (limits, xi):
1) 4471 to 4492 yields 4472.23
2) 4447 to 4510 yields 4447.58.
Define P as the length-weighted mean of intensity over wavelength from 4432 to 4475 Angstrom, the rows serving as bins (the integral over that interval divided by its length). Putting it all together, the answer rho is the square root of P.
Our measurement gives 3.24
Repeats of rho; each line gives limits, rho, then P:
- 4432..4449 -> 3.22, 10.3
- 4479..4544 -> 3.36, 11.3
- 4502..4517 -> 3.46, 11.9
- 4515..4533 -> 3.25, 10.5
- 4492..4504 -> 3.40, 11.6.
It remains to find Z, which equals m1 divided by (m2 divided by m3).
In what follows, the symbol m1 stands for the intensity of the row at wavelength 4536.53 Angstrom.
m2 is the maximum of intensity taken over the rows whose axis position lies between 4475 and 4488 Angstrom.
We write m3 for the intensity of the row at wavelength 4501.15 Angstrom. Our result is 11.8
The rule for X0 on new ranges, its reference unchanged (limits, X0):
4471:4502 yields 4484.60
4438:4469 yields 4461.94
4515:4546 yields 4530.27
